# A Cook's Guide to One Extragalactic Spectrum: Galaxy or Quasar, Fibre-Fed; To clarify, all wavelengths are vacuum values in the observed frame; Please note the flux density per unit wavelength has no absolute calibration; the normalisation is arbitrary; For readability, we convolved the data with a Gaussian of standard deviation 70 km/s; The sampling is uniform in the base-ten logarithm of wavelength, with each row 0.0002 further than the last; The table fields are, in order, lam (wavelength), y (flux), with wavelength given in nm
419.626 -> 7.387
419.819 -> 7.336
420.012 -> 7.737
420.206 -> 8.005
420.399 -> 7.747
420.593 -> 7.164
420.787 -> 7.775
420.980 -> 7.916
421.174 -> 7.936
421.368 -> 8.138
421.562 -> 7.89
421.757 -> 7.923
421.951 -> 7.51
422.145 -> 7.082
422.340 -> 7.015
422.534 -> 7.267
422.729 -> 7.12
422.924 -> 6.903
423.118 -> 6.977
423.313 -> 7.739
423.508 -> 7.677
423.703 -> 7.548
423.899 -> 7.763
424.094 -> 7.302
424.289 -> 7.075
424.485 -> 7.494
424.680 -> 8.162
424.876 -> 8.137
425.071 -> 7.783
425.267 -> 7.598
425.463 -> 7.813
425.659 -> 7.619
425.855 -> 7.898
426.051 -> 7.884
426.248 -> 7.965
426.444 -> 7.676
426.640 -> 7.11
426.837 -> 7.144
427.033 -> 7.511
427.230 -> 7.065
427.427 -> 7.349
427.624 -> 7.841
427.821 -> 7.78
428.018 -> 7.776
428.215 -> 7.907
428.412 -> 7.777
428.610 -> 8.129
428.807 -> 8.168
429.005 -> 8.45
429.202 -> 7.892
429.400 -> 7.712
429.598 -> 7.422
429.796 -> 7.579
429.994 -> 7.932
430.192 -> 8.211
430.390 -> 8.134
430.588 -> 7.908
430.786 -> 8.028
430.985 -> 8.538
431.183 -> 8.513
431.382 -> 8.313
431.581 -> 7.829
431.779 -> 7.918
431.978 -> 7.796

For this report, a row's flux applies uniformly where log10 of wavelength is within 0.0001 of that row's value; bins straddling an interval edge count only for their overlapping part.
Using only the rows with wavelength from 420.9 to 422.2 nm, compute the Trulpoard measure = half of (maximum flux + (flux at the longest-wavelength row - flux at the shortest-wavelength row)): 3.7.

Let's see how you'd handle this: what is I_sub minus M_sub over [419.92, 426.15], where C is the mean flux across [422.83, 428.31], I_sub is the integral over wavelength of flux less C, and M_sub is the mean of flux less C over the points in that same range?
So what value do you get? 0.12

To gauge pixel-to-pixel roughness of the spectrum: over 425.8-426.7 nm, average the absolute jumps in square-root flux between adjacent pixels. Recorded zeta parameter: 0.043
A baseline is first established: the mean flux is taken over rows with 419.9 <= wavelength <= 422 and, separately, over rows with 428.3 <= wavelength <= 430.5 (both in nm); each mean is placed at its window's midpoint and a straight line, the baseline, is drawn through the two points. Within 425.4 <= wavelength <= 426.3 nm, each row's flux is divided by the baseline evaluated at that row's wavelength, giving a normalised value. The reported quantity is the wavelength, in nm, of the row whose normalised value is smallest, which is 425.659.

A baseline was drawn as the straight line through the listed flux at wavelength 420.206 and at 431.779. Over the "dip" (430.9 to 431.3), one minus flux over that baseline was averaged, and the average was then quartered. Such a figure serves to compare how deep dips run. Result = -0.019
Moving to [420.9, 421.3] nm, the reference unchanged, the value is 0.002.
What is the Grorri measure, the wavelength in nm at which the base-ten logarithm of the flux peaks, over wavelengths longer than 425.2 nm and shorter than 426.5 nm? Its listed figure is 426.248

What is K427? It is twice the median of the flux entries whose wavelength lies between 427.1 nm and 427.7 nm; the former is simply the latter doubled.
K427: 14.7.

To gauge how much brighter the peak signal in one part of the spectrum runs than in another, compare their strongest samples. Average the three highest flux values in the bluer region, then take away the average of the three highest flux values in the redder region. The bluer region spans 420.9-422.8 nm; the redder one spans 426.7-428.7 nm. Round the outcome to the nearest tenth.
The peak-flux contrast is 0.0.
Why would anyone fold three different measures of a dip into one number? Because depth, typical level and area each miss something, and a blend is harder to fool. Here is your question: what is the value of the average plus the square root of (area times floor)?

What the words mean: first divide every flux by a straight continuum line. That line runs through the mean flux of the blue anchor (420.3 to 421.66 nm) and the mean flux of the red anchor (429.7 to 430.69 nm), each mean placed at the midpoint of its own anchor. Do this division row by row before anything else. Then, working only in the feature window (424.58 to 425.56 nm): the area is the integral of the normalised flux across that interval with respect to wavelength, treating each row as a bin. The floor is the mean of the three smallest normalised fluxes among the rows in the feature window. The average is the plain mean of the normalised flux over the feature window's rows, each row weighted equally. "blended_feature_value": 1.99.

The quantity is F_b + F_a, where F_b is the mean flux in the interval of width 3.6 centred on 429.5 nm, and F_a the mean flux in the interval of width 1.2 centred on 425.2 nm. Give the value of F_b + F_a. 15.8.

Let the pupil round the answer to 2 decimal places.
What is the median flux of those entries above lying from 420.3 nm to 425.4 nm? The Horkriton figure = 7.64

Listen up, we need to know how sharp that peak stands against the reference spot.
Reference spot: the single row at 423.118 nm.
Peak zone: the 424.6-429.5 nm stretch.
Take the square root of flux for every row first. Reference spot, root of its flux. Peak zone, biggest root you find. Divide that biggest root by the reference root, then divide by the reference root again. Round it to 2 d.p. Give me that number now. 0.42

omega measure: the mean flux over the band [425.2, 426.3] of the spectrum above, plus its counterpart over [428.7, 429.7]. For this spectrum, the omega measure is 15.72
